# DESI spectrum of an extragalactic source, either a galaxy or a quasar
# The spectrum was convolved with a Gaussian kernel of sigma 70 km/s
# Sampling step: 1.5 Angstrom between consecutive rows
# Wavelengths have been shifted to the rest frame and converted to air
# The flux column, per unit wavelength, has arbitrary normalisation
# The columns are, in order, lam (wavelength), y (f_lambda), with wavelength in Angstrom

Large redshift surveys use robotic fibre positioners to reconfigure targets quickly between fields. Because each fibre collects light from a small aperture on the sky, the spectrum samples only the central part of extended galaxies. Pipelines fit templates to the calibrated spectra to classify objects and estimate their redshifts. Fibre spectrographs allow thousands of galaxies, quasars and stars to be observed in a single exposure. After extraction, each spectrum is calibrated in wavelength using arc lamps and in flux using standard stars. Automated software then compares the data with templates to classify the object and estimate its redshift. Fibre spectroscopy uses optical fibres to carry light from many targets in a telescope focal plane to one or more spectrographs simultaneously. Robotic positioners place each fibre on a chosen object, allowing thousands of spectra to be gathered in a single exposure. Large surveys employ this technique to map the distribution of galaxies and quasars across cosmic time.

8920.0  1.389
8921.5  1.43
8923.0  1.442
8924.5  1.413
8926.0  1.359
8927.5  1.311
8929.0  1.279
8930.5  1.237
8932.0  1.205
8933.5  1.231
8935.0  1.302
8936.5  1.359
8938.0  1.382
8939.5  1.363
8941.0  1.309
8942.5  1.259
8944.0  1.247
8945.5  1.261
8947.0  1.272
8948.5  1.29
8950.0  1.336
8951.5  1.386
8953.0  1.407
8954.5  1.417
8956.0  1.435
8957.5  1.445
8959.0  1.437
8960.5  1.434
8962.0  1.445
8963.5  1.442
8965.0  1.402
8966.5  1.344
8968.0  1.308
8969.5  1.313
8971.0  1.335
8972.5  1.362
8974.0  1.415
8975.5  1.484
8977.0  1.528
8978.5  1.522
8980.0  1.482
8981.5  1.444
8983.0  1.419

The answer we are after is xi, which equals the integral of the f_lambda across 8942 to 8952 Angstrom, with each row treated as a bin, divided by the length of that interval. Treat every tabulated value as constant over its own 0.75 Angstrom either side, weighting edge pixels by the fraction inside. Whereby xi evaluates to 1.29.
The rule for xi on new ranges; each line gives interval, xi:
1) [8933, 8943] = 1.32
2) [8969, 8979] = 1.42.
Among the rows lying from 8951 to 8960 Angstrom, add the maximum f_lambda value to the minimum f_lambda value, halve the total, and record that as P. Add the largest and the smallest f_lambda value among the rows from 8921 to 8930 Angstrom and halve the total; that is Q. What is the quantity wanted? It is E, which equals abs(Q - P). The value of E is 0.055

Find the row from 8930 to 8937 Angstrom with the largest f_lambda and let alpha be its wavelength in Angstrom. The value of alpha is 8936.5 Angstrom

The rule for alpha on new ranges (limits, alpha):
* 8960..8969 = 8962.0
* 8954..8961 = 8957.5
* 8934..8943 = 8938.0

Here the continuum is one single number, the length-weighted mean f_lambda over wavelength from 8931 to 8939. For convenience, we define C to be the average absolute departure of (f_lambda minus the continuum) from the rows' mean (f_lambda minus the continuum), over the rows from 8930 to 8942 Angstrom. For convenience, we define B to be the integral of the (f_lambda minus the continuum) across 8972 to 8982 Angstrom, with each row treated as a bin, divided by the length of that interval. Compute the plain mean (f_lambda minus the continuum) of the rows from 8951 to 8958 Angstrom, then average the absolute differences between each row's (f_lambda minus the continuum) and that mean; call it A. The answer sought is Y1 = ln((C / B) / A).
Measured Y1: 2.9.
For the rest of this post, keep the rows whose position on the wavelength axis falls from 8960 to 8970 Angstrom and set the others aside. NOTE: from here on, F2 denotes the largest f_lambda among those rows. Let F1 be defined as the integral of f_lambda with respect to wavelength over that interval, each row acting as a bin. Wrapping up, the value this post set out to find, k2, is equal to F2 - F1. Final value -12.4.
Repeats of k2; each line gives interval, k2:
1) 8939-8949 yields -11.5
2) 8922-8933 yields -13.1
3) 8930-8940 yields -11.6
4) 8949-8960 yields -14.0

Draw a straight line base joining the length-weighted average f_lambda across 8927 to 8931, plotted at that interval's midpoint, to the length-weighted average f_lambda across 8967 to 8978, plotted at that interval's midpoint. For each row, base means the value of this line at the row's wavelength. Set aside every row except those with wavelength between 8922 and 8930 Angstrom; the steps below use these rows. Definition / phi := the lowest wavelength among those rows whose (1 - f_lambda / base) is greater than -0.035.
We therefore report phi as 8927.5 Angstrom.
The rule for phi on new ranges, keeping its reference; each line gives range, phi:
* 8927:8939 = 8927.5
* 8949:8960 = 8950.0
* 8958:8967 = 8965.0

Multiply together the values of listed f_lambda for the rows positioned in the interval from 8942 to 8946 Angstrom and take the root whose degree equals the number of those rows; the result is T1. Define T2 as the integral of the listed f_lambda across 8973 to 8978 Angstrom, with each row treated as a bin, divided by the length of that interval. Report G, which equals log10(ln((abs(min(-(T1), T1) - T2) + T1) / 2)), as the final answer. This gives -0.162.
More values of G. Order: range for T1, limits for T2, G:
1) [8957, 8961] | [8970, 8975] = -0.123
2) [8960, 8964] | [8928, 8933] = -0.140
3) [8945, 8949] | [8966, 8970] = -0.180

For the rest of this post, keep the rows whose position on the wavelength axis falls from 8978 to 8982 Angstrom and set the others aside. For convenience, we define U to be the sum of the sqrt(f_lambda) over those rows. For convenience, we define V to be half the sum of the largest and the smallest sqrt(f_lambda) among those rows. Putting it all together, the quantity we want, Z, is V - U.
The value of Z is -2.44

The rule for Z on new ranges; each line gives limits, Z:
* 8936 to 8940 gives -2.34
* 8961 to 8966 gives -2.39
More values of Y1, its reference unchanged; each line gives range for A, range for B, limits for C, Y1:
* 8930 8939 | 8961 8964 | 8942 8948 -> -0.3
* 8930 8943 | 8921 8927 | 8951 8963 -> 1.0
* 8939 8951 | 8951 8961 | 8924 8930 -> 2.4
